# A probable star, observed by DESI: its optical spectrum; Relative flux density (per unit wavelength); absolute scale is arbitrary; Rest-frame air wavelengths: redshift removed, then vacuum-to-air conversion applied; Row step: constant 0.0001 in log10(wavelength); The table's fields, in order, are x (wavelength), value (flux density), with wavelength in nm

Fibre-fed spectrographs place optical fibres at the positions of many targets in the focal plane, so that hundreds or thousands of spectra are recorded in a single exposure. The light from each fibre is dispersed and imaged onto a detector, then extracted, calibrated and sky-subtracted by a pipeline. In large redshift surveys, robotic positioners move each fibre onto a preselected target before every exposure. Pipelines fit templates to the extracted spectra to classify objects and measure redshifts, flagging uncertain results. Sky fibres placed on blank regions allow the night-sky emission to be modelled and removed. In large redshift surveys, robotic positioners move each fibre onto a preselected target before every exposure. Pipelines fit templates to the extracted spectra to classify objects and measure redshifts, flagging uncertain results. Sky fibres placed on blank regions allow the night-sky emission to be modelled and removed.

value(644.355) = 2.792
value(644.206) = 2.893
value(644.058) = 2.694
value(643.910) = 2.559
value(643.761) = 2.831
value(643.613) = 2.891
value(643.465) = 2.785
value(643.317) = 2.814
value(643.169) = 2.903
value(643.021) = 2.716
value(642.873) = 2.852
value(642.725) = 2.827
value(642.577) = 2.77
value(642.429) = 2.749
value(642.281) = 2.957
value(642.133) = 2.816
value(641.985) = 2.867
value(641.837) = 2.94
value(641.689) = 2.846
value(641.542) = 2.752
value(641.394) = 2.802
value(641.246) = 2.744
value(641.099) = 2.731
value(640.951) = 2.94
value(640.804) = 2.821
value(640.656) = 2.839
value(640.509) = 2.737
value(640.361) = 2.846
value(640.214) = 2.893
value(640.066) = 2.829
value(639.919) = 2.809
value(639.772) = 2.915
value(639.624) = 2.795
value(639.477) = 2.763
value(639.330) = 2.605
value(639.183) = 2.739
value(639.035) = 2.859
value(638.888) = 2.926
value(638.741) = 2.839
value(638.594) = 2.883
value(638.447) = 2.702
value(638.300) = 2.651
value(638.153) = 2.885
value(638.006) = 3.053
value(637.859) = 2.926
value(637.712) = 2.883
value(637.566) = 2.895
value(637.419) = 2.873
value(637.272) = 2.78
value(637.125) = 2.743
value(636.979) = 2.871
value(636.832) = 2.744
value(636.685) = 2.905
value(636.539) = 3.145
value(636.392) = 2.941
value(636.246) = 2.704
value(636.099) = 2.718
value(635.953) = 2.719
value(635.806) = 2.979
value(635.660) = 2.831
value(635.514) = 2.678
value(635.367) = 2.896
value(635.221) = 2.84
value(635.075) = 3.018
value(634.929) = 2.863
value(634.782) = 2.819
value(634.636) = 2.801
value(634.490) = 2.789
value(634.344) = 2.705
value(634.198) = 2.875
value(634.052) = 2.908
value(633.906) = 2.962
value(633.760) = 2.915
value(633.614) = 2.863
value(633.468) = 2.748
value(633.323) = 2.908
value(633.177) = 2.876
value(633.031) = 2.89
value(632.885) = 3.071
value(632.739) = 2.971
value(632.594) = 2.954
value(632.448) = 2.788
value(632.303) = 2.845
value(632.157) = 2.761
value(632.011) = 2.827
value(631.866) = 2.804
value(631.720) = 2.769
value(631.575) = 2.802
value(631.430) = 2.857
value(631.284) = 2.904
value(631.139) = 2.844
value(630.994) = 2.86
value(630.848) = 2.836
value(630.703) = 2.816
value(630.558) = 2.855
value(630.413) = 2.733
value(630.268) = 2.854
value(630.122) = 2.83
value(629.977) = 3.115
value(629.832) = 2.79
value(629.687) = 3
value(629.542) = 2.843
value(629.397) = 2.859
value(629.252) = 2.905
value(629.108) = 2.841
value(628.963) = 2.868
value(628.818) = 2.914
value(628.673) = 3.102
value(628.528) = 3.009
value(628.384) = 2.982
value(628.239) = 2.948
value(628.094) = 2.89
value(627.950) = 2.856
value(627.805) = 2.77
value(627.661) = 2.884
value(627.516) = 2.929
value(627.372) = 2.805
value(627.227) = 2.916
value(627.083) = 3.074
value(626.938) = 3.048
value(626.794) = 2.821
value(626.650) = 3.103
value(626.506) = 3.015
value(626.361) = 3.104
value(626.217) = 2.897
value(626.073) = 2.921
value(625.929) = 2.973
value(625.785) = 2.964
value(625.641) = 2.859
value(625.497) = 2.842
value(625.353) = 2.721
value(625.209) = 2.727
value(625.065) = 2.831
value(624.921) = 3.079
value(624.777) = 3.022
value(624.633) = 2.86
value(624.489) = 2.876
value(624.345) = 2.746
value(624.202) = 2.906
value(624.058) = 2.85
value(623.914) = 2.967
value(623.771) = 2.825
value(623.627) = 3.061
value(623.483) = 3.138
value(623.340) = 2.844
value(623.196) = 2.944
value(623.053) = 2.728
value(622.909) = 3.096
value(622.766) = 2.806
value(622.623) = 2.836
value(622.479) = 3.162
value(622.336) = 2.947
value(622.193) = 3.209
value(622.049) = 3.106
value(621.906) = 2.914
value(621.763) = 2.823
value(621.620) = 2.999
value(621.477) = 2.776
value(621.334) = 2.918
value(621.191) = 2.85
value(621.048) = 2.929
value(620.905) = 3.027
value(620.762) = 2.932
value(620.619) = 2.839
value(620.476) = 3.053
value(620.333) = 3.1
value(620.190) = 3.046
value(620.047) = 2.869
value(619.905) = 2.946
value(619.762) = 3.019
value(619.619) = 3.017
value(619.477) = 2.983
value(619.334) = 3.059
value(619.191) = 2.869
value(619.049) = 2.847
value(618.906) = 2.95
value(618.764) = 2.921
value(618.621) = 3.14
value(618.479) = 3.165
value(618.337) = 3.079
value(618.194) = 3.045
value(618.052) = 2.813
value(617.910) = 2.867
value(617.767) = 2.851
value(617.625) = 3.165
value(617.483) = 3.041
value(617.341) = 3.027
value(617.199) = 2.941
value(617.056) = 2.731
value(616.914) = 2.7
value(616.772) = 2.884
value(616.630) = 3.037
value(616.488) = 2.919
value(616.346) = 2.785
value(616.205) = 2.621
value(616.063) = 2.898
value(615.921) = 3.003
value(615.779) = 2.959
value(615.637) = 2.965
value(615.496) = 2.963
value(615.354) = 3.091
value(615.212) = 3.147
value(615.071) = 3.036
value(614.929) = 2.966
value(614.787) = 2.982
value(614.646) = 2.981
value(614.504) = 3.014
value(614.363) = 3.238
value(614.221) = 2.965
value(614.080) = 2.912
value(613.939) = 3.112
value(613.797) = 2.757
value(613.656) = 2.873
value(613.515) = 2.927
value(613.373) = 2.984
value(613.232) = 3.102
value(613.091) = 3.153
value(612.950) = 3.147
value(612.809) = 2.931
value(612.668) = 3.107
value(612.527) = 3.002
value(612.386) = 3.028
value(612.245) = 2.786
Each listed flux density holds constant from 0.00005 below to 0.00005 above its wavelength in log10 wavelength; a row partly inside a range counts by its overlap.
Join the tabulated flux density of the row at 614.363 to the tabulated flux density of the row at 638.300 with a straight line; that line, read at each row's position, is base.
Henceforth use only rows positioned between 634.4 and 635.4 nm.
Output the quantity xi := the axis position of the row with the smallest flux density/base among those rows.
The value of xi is 634.490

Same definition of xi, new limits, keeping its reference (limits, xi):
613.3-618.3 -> 616.205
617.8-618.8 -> 618.052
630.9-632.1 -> 631.720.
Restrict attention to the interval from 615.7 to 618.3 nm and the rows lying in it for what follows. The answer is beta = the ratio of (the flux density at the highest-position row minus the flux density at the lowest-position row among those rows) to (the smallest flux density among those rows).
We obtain 0.03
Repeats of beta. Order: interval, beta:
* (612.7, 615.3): 0.08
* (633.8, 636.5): -0.01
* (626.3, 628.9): -0.07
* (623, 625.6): 0.04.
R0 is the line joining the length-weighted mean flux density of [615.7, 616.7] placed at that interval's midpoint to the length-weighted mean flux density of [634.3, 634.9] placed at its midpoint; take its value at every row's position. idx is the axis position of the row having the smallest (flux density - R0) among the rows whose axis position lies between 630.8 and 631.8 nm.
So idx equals 631.720 nm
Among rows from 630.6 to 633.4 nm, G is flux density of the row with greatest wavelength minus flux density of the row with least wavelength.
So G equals 0.09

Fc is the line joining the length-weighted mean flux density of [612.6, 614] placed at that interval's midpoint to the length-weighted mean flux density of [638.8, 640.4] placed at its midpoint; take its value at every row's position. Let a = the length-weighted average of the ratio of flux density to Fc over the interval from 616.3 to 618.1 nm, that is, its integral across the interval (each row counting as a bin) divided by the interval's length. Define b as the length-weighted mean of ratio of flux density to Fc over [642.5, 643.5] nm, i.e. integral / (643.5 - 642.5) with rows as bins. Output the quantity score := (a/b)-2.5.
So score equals -1.53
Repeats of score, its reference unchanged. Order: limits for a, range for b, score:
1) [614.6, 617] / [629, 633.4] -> -1.51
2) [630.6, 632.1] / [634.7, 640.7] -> -1.52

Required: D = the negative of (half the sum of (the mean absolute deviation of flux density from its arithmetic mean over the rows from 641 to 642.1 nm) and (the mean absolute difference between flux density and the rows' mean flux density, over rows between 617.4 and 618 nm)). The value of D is -0.092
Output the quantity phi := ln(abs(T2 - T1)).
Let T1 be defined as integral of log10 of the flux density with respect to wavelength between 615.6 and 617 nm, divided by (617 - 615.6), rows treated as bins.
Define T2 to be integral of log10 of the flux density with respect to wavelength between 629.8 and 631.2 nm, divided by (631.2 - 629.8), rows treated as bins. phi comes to -5.9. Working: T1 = 0.458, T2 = 0.455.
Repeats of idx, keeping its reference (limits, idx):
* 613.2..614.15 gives 613.797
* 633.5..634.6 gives 634.344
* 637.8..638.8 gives 638.300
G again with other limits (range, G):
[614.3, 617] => -0.54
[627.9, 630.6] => 0.00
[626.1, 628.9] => 0.02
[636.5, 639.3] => -0.41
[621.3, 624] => 0.05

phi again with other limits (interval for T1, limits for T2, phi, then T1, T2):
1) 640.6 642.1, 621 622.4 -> -4.0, 0.451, 0.469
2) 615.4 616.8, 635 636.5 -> -4.6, 0.463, 0.453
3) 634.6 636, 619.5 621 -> -3.9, 0.454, 0.475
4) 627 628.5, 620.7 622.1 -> -6.0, 0.464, 0.466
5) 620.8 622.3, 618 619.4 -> -5.2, 0.470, 0.476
